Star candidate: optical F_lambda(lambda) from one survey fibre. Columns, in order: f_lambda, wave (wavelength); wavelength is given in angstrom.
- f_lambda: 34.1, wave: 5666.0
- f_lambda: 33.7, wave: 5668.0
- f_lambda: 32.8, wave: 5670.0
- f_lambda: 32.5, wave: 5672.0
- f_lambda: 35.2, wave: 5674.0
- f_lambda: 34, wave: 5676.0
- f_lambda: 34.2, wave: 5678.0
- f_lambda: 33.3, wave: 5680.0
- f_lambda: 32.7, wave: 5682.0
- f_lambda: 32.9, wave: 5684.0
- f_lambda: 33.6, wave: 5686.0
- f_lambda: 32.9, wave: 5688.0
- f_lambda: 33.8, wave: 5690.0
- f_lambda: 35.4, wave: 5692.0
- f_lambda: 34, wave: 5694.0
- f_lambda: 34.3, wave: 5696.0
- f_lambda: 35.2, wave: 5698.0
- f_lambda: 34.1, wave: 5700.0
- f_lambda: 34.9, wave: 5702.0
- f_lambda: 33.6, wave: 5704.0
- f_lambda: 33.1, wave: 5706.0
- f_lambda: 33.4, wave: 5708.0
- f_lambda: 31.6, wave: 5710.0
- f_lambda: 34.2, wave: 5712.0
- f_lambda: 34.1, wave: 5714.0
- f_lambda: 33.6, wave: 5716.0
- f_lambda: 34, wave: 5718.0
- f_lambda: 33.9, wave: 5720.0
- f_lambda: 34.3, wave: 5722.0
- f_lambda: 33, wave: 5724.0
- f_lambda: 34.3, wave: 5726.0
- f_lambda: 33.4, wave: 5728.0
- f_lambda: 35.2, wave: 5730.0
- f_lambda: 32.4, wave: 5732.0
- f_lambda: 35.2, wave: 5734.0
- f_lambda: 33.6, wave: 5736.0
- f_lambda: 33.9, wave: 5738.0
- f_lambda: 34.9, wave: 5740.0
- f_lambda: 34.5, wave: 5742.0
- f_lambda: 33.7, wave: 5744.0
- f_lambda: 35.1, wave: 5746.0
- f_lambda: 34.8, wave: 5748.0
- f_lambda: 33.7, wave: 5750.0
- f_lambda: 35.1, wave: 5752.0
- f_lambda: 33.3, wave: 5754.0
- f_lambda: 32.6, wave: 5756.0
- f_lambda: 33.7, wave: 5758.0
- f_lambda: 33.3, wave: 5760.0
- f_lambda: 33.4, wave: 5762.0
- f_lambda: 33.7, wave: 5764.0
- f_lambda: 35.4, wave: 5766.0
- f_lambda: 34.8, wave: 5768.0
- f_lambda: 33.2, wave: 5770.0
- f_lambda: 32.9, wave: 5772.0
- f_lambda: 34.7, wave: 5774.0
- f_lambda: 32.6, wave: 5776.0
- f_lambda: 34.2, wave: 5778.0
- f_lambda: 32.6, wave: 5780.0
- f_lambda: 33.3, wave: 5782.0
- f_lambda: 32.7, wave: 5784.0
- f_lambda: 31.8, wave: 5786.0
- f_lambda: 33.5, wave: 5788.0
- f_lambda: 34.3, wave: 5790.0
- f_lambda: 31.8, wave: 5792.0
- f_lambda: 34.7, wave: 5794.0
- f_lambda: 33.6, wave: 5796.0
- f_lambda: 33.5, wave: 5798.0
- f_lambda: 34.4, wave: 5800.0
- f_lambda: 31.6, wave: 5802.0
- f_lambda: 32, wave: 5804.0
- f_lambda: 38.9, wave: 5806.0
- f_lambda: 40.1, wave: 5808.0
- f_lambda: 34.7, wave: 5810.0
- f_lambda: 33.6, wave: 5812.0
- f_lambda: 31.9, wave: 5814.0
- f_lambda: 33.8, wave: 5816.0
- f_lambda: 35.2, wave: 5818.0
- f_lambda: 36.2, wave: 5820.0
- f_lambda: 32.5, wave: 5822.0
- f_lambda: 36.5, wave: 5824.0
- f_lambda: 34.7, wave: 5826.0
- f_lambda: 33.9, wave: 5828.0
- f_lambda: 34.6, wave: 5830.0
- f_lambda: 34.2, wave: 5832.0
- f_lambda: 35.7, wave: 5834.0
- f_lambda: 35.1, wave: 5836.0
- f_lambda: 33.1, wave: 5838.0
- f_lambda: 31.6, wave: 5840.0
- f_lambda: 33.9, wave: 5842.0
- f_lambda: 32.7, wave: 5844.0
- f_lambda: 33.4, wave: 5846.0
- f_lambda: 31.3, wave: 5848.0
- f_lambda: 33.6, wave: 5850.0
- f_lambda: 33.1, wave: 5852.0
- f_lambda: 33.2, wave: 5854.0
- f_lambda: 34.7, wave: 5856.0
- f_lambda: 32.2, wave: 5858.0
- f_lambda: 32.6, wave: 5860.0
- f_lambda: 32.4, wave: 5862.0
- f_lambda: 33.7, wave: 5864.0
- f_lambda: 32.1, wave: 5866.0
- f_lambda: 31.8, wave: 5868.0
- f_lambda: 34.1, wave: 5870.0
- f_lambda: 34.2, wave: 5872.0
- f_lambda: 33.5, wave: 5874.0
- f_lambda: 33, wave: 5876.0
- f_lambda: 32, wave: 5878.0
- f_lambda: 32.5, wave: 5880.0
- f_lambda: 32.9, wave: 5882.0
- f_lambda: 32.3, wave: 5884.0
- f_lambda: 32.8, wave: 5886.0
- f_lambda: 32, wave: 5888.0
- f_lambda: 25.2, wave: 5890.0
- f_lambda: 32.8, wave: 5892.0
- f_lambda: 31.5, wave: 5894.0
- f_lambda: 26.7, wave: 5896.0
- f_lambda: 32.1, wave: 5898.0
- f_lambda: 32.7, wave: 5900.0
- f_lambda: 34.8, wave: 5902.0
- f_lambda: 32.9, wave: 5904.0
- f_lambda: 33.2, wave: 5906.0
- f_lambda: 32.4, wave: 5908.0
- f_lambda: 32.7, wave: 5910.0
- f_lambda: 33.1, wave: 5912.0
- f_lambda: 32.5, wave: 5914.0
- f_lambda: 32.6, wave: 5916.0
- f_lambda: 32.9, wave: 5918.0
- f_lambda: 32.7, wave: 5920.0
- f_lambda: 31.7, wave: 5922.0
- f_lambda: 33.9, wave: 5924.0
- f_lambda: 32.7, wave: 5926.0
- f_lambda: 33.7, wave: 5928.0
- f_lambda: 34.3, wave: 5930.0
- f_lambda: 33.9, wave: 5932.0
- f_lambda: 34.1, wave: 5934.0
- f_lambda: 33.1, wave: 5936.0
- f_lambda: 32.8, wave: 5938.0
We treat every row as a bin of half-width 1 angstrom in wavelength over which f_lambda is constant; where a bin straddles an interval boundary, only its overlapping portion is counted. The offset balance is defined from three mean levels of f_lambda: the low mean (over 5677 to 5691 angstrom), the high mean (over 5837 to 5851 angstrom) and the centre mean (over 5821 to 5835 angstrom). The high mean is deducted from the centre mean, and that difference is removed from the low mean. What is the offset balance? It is 31.6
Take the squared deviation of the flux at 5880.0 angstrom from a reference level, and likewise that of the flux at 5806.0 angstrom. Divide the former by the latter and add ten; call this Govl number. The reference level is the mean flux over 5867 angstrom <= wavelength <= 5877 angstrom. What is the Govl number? 10.0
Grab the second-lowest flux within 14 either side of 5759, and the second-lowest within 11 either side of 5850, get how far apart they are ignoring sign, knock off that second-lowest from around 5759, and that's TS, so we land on -31.6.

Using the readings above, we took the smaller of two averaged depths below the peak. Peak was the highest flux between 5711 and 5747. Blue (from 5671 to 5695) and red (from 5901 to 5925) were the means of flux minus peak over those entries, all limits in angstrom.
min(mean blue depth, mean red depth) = -2.25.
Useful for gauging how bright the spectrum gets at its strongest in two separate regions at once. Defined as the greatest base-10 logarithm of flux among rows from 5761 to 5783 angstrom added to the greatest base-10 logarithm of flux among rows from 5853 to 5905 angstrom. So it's 3.09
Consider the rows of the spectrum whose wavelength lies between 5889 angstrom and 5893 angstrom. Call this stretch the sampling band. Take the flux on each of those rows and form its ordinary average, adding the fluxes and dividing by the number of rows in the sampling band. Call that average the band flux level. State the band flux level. 29.0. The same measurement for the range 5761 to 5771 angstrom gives 34.1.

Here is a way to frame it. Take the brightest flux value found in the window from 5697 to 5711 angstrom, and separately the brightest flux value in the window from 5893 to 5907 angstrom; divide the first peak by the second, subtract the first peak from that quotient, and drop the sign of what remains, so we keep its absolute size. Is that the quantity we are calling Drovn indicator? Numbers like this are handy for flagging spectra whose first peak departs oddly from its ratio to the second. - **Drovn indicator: 34.2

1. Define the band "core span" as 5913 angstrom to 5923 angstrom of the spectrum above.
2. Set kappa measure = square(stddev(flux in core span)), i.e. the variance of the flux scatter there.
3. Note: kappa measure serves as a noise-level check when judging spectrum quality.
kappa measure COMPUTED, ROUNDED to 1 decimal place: 0.2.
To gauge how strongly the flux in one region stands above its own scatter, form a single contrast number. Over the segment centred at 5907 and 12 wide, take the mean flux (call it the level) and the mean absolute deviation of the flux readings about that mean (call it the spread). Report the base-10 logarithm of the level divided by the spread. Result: 1.78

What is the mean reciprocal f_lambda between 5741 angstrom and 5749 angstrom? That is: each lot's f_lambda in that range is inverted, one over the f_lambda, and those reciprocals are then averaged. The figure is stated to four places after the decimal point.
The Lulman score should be 0.0290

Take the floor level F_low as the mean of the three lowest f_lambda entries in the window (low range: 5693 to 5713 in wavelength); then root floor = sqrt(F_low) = 5.72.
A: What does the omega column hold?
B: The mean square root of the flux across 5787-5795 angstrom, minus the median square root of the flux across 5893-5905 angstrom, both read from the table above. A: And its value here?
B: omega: 0.10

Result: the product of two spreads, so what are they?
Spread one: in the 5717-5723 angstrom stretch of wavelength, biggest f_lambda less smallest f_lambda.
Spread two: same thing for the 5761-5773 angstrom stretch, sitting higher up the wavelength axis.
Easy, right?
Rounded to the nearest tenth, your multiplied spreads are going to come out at 1.0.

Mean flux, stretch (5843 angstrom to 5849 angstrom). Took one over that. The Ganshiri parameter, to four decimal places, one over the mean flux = 0.0308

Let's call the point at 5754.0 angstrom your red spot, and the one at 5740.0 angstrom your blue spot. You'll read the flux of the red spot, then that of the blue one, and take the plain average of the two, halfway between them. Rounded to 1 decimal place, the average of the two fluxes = 34.1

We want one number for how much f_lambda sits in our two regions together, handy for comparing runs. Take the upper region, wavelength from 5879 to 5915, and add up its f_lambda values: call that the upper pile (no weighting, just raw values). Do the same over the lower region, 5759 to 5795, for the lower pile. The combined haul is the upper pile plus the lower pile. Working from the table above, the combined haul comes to 1178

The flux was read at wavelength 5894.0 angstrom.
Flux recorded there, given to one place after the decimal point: 31.5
